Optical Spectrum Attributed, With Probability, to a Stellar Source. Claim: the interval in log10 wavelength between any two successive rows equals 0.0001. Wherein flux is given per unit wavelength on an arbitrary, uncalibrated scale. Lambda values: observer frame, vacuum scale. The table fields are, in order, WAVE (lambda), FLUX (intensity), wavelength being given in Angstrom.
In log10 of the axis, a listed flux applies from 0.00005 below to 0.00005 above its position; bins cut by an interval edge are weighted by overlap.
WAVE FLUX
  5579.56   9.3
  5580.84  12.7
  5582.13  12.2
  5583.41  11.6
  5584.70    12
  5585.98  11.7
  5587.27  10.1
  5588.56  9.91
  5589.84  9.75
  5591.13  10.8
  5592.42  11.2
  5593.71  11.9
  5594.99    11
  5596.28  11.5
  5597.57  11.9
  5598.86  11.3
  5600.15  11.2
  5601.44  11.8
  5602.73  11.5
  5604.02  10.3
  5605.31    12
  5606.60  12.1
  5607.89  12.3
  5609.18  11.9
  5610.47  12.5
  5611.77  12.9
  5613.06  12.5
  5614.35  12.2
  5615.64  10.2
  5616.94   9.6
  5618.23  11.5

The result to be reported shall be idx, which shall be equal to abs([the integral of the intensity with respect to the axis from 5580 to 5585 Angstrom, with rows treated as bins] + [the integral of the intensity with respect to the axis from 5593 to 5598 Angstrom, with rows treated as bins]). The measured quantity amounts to 118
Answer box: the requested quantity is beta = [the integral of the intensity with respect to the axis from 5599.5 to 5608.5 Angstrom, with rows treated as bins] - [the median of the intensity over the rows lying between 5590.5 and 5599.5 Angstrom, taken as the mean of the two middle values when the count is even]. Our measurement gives 93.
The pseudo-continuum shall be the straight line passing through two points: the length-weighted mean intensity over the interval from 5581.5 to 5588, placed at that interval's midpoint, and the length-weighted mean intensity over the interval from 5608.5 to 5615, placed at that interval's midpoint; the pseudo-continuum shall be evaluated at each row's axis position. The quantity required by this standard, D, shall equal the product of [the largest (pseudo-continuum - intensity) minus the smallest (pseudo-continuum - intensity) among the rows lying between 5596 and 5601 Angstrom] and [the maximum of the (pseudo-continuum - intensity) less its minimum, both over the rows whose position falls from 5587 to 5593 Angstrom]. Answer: 1.1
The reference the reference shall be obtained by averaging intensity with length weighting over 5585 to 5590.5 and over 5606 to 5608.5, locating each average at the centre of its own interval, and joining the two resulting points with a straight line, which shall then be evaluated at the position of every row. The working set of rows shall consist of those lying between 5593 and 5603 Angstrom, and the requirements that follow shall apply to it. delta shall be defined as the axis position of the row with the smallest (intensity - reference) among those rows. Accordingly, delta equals 5600.15 Angstrom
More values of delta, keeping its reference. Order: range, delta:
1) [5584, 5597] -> 5589.84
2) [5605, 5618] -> 5616.94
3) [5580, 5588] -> 5587.27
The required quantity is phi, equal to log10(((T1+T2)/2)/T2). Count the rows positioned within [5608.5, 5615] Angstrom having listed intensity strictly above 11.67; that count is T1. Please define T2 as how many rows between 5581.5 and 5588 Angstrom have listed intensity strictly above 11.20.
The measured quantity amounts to 0.05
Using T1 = 5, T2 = 4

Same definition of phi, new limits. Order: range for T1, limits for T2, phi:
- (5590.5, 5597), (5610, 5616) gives -0.20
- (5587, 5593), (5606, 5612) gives -0.30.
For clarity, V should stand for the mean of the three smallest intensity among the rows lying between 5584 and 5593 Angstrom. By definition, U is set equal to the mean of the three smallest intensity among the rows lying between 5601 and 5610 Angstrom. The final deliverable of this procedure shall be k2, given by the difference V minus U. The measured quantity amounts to -1.3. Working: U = 11.2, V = 9.9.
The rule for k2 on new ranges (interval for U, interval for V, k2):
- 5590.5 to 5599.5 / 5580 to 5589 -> -0.5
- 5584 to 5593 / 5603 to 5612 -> 1.5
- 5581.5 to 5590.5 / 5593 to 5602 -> 1.2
